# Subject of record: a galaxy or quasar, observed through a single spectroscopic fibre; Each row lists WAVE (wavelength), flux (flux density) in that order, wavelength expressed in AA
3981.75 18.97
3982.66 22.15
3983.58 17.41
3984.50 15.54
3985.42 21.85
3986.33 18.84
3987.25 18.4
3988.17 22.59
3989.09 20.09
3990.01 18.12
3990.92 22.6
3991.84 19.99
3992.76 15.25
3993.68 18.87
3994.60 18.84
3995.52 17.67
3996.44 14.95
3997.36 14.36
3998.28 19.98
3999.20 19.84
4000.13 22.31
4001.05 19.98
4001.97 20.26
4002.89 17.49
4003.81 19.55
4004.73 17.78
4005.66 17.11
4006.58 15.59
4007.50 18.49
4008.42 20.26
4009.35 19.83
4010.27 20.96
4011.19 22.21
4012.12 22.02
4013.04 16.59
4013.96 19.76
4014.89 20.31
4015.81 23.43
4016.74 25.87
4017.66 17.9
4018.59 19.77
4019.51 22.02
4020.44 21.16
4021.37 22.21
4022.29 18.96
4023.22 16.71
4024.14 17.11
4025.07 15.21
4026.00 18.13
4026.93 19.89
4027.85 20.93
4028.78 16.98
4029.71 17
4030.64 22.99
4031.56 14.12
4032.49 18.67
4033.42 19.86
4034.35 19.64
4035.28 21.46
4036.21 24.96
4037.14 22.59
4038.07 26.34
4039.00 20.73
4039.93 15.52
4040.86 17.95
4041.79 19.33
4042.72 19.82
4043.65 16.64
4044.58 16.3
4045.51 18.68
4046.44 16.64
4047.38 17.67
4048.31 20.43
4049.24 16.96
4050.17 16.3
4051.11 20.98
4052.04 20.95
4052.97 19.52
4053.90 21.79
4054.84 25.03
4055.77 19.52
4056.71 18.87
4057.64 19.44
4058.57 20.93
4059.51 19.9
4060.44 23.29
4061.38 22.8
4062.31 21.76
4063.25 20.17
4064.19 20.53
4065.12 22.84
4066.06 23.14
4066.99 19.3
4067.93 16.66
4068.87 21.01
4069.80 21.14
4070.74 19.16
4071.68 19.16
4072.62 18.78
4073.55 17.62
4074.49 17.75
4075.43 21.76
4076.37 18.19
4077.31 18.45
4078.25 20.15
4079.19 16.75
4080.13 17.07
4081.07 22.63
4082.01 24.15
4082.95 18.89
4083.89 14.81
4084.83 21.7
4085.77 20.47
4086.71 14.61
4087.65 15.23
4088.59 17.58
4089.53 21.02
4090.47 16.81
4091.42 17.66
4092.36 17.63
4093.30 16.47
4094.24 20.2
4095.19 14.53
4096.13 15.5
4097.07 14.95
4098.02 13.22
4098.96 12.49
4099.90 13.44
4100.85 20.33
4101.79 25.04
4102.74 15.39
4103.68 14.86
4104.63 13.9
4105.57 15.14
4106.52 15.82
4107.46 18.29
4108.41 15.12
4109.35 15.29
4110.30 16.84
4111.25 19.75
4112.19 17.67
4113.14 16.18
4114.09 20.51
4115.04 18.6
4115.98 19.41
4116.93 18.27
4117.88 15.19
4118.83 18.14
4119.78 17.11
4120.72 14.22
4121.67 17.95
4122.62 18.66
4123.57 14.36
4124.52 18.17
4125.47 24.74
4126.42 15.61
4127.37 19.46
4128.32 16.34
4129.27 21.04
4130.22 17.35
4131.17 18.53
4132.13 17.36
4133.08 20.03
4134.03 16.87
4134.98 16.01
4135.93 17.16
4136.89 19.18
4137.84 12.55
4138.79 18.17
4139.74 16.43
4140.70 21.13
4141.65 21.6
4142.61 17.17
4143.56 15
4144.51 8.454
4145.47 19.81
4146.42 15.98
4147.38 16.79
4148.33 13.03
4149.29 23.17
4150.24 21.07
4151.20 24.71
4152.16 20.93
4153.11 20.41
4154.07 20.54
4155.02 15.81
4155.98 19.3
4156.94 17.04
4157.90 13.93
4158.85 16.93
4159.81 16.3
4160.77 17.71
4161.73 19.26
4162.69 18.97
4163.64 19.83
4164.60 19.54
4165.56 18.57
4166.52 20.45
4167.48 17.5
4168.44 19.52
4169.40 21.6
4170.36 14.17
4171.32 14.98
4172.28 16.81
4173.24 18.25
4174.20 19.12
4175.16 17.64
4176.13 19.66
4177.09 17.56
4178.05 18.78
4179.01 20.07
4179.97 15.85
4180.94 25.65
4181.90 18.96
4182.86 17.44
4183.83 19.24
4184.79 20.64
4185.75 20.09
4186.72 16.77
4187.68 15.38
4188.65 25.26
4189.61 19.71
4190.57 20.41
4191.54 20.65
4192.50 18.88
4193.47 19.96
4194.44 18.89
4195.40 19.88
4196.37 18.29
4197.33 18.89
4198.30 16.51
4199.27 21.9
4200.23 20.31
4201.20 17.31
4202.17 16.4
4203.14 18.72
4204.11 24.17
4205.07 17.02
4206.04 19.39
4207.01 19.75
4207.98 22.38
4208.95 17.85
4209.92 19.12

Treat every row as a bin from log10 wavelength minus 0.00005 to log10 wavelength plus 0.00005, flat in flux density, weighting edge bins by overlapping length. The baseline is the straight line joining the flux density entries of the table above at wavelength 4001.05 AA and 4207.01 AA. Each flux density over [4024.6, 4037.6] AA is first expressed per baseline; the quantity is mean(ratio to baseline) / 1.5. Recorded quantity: 0.65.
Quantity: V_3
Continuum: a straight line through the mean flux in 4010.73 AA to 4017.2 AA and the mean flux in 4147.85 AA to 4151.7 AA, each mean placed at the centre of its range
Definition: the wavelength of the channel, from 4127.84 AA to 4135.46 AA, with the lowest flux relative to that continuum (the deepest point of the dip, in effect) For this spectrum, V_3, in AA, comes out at 4134.98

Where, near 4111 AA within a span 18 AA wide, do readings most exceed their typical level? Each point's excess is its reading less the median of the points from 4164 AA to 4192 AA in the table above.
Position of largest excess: 4114.09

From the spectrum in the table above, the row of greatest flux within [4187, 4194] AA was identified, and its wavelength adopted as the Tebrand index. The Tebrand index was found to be 4188.65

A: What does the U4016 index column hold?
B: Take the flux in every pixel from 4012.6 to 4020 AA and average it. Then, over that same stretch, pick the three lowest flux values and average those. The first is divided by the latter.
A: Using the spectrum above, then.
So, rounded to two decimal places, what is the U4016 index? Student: 1.15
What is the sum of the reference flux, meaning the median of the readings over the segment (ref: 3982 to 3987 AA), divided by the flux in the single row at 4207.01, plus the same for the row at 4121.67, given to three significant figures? 2.00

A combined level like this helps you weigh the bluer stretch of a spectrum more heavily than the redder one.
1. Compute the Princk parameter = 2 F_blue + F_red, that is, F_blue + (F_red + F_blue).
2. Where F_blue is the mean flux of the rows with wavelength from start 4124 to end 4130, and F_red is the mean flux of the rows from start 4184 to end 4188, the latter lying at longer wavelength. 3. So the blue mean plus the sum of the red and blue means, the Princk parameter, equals 56.7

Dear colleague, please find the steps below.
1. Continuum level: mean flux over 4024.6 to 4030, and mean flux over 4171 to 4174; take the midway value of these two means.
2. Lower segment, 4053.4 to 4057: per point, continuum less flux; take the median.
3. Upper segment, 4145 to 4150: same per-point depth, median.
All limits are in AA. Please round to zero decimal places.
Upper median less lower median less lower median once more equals 7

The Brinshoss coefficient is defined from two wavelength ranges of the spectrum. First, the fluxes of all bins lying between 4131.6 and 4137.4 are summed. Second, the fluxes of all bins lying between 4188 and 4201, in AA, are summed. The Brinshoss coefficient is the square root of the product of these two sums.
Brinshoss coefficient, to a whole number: 166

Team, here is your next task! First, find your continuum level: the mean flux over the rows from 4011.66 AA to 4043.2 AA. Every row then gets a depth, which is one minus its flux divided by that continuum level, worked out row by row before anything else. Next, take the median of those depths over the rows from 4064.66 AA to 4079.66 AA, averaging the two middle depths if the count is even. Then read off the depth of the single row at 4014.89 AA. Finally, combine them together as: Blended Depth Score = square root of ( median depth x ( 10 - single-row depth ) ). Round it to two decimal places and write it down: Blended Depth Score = 0.60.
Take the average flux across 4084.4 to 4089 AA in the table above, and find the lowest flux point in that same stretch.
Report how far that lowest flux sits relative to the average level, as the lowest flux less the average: -3.3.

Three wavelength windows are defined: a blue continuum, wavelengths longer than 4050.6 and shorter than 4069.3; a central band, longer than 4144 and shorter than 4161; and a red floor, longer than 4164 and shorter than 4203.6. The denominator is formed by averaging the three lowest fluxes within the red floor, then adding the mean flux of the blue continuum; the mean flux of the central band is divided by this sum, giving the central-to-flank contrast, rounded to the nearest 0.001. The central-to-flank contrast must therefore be 0.500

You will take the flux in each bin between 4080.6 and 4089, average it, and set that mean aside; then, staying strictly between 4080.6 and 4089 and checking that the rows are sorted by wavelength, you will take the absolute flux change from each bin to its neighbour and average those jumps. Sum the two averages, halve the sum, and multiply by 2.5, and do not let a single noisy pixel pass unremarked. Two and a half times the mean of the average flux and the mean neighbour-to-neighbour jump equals 28.0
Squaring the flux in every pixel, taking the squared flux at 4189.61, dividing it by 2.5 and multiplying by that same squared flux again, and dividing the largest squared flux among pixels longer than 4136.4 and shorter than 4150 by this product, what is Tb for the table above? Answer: 0.0089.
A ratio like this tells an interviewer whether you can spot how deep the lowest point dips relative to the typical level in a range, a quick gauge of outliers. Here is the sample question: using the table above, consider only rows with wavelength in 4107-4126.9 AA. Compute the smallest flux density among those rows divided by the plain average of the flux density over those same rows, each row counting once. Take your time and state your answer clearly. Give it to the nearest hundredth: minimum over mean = 0.81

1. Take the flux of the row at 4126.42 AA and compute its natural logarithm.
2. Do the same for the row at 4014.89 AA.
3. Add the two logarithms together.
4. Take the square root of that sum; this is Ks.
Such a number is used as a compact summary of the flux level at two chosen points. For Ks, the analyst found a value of 2.40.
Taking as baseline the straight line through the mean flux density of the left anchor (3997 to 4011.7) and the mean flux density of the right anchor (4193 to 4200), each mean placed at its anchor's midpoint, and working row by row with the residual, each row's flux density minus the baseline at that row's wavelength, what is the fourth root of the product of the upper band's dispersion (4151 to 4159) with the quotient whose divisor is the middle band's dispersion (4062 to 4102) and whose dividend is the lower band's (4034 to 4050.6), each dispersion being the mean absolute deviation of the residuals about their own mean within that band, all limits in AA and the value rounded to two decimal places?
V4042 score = 1.25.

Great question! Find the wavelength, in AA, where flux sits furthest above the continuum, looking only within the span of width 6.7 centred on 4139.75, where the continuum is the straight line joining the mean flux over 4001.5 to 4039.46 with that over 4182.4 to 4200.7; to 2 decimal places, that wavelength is 4141.65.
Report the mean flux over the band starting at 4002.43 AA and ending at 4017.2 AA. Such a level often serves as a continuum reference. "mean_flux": 19.8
